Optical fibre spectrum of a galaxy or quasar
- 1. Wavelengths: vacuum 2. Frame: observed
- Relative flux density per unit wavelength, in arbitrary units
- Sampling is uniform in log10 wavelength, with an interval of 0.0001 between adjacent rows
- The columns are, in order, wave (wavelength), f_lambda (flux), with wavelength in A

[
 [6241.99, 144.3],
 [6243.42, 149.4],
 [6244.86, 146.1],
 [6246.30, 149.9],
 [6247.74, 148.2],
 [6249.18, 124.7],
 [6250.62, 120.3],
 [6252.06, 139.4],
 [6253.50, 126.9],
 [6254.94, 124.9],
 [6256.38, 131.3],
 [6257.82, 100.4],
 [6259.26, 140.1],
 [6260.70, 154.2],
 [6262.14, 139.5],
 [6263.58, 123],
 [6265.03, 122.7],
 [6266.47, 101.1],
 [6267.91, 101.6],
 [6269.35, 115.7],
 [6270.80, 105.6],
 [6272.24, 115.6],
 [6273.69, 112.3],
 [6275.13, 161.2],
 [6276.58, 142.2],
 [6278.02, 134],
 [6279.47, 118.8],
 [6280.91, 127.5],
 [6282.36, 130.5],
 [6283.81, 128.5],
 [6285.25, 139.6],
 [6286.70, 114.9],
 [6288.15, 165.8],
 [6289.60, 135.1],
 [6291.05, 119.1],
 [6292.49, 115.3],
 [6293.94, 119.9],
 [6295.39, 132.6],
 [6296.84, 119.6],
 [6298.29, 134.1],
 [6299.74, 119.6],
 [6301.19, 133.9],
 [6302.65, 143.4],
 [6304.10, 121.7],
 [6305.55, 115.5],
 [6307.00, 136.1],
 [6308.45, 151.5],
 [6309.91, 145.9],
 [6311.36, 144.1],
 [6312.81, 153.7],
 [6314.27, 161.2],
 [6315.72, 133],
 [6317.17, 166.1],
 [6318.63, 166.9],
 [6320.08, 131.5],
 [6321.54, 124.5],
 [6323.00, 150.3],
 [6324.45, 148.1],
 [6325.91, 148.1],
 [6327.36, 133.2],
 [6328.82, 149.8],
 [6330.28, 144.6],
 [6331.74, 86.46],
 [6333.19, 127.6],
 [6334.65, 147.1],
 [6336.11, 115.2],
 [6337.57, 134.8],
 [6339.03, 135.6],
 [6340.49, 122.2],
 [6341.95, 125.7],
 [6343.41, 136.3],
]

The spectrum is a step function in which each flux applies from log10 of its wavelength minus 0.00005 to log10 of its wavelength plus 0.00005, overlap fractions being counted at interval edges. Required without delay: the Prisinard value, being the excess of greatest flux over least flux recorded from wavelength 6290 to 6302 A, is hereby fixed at 19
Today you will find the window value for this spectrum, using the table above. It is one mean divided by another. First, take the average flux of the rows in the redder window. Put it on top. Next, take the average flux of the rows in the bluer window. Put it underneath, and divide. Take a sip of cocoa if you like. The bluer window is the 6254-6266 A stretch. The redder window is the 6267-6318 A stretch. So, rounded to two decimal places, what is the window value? 1.02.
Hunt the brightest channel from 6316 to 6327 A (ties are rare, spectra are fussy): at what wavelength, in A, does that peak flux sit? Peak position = 6318.63 A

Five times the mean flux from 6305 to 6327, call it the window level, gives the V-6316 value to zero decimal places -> 726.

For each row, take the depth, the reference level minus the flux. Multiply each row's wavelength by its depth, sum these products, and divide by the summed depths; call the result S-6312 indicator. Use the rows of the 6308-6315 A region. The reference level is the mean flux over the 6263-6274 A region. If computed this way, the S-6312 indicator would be 6311.6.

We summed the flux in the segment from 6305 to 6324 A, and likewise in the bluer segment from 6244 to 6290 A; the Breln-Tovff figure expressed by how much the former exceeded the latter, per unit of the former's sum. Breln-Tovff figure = -1.2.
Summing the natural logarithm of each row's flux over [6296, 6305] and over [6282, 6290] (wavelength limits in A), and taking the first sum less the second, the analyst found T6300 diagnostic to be -0.30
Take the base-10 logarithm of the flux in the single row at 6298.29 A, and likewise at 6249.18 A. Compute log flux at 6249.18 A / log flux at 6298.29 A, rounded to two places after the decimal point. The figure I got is 0.99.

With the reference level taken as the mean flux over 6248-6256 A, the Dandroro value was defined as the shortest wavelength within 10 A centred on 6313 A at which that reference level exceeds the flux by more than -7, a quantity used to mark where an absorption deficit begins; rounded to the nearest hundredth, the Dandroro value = 6315.72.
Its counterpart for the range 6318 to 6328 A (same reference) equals 6320.08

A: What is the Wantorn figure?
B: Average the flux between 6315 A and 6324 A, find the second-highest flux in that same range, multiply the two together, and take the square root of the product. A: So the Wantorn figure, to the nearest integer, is 155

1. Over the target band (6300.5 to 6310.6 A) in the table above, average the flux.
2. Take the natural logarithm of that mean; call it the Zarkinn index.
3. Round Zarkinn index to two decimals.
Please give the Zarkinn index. 4.91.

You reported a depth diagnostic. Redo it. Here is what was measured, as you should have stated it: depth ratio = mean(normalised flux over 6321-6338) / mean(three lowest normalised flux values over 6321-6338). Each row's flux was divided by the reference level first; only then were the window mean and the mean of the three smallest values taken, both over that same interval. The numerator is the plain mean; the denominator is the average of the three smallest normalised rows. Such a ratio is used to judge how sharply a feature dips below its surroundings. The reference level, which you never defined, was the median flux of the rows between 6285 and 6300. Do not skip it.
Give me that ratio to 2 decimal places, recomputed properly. 1.23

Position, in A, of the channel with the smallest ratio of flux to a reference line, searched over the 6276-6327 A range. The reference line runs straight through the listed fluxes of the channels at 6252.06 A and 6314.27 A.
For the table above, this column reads 6305.55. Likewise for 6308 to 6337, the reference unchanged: 6331.74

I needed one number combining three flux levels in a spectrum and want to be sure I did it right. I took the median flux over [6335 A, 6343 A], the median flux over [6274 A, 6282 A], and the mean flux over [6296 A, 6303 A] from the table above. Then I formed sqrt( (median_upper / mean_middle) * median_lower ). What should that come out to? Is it 11.4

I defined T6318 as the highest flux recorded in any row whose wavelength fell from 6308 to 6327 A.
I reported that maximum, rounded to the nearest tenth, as 166.9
